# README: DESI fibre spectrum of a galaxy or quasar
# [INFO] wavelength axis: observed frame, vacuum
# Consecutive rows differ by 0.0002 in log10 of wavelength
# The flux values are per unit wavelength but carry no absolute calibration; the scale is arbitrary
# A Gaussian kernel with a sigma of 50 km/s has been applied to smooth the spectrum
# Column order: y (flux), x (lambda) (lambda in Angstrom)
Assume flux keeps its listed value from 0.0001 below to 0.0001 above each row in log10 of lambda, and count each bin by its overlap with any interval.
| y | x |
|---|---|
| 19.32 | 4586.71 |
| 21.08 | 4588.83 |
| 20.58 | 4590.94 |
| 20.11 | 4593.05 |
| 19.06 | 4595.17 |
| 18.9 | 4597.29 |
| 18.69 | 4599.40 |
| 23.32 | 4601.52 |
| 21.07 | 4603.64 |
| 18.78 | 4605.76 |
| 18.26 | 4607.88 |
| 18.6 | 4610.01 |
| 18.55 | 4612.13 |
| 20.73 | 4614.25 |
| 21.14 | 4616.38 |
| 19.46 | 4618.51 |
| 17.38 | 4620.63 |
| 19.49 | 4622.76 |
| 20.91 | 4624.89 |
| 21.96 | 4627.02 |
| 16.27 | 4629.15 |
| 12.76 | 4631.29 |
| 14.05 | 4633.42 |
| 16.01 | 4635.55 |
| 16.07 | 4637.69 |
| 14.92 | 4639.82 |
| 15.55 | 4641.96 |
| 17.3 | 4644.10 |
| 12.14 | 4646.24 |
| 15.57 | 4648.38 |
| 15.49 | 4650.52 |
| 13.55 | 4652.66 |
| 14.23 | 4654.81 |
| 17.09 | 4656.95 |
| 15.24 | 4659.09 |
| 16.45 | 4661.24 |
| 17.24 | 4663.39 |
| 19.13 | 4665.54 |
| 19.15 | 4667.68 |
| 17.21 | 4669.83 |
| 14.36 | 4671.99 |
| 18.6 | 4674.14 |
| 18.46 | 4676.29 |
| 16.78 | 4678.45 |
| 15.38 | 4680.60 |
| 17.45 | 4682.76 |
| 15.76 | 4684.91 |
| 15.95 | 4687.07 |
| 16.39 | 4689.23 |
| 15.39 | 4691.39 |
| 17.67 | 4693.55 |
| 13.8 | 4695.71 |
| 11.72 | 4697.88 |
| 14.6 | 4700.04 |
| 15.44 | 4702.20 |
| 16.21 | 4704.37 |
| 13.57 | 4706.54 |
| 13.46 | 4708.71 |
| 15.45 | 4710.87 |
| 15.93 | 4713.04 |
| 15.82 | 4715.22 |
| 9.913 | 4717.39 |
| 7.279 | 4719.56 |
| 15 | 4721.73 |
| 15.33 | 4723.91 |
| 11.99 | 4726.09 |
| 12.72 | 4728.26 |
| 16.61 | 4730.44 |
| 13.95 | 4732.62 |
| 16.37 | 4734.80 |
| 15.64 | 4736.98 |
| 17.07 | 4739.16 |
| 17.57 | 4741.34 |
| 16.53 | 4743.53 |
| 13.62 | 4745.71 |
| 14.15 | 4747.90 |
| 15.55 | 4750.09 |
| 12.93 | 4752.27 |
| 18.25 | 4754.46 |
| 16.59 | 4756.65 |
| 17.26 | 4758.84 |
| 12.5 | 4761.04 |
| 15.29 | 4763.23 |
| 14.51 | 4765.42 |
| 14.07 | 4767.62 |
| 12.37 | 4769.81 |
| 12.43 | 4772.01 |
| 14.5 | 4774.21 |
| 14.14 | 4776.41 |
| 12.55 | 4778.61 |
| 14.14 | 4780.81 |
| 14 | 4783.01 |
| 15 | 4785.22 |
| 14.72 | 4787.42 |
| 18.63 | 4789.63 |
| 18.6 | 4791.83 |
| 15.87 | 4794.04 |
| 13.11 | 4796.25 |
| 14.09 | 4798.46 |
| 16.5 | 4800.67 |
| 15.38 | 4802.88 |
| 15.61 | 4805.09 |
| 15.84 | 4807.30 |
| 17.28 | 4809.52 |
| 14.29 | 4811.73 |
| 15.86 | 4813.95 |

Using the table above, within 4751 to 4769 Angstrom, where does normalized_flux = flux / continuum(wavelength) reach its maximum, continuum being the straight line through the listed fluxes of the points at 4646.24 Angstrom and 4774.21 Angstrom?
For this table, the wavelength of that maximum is 4754.46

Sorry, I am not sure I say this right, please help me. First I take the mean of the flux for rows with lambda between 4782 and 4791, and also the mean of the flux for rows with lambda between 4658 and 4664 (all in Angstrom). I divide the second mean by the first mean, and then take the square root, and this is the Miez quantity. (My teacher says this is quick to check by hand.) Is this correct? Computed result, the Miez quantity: 1.02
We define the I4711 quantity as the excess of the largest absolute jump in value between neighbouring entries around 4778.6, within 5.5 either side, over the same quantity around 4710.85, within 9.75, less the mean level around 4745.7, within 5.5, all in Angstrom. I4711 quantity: -20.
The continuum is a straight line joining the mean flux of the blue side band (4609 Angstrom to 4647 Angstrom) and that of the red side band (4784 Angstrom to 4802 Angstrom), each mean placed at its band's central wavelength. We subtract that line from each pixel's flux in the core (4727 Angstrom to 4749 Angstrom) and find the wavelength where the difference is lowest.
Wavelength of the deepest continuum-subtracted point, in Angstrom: 4728.26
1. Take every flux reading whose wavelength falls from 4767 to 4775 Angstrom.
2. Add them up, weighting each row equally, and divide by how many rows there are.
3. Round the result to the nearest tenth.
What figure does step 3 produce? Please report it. 13.3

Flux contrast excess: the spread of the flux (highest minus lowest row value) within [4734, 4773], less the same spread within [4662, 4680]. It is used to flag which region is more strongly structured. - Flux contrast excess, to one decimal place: 1.1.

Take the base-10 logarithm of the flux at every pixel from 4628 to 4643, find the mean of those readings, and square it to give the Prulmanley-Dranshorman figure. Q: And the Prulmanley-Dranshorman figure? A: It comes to 1.39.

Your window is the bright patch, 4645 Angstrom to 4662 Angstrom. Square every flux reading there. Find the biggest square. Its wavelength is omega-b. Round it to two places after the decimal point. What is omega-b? 4656.95 Angstrom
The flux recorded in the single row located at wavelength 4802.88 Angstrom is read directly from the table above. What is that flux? 15.38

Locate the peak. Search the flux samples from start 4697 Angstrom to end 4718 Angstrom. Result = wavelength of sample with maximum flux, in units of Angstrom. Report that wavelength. 4704.37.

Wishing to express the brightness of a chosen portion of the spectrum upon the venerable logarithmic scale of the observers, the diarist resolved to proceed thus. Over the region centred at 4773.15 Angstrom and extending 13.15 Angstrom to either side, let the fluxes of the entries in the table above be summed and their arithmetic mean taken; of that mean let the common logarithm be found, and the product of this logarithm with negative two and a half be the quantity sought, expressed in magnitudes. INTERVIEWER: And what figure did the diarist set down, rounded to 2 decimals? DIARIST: -2.85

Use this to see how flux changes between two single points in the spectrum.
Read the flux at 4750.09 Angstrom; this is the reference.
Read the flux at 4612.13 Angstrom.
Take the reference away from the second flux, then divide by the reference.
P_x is 0.2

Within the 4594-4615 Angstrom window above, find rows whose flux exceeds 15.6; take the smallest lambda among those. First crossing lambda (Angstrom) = 4595.17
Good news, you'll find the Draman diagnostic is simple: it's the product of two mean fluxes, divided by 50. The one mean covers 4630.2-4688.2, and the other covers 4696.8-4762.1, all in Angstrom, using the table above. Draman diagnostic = 4.68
